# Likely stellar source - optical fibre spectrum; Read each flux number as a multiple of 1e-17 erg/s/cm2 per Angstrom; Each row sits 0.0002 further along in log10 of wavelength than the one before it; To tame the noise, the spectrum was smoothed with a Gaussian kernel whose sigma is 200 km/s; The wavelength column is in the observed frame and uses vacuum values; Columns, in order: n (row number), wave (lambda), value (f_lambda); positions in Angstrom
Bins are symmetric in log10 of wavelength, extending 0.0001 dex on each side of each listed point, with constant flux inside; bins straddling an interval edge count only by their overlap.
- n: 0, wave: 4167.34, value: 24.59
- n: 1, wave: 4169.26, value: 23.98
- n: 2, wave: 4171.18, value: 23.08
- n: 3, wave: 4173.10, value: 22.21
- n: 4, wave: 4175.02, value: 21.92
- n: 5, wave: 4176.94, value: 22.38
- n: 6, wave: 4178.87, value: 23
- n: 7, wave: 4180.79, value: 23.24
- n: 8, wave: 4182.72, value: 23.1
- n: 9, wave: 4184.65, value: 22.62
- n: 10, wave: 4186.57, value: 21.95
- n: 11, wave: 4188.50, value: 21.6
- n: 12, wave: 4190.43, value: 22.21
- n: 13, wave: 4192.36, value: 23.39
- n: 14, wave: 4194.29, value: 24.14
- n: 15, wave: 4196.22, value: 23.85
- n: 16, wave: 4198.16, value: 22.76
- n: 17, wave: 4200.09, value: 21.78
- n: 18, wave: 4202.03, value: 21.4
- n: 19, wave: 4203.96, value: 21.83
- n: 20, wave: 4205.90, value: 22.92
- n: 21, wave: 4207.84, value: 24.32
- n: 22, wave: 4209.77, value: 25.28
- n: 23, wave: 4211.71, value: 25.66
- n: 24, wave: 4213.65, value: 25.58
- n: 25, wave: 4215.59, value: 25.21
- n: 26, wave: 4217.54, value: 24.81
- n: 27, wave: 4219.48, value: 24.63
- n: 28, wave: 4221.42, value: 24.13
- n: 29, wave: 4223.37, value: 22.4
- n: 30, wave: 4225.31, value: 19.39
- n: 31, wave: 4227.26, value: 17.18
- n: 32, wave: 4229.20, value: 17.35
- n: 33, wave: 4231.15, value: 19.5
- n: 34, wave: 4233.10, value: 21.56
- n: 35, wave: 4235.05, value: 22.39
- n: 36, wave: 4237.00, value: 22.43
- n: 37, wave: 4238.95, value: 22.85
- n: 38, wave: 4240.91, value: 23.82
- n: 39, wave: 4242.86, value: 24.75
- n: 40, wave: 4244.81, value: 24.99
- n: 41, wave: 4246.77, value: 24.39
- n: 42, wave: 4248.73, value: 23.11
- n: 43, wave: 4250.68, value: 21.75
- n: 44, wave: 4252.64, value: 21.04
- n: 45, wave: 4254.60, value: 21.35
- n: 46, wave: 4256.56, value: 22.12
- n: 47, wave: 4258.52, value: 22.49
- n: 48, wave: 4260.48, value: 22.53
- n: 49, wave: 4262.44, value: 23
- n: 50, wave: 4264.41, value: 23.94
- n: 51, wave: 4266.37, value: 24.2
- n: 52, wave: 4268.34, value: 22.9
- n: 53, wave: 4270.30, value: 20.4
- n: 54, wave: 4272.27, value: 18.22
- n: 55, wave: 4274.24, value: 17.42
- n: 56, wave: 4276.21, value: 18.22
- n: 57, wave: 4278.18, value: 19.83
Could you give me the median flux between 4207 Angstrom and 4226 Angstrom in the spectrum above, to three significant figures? 24.7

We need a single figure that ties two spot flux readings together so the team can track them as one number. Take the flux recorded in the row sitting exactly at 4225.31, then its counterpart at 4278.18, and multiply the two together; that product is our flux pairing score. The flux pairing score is 385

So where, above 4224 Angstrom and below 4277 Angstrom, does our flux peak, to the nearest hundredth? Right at 4244.81 Angstrom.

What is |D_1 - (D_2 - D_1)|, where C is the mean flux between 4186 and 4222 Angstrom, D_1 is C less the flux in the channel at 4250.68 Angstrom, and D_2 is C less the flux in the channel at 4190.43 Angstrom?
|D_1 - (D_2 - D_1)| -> 2.3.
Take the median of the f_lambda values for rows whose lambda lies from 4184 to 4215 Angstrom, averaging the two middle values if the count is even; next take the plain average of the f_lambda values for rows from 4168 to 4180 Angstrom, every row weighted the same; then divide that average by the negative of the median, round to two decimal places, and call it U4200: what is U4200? -1.00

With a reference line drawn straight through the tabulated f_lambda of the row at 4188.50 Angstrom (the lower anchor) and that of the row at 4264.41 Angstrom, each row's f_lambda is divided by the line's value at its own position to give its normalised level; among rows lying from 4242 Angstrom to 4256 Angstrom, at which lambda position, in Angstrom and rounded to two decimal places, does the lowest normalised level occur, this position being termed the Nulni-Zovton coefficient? 4252.64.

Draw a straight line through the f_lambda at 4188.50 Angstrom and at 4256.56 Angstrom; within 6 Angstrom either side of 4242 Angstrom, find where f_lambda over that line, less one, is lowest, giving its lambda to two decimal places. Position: 4237.00 Angstrom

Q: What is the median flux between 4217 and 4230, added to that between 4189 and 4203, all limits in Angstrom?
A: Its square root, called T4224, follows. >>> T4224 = 6.72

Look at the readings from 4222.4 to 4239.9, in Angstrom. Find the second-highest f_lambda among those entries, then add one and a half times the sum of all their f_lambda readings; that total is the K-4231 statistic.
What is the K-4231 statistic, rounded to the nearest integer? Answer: 300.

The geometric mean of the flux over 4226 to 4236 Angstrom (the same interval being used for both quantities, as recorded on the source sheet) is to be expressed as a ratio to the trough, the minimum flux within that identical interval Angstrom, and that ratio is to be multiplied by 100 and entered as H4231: 113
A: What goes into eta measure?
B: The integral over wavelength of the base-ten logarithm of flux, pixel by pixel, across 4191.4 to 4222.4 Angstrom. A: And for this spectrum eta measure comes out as 42.7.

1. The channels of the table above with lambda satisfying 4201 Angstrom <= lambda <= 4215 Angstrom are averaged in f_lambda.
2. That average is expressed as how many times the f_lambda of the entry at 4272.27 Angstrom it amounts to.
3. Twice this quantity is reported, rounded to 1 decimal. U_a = 2.6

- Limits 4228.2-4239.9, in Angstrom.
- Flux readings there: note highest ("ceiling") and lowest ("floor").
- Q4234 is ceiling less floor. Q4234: 5.5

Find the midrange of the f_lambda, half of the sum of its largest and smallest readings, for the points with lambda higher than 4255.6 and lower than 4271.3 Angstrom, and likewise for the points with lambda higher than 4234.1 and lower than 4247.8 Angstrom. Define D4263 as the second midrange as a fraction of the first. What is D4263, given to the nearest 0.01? 1.06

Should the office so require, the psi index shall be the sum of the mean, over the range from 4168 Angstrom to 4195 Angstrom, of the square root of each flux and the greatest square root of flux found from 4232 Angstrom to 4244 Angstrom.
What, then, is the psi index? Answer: 9.75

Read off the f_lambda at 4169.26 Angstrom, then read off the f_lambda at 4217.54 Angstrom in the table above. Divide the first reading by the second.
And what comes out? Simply 0.97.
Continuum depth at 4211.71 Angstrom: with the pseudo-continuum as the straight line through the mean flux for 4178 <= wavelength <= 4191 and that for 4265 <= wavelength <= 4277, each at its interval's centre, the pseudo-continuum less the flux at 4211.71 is -4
